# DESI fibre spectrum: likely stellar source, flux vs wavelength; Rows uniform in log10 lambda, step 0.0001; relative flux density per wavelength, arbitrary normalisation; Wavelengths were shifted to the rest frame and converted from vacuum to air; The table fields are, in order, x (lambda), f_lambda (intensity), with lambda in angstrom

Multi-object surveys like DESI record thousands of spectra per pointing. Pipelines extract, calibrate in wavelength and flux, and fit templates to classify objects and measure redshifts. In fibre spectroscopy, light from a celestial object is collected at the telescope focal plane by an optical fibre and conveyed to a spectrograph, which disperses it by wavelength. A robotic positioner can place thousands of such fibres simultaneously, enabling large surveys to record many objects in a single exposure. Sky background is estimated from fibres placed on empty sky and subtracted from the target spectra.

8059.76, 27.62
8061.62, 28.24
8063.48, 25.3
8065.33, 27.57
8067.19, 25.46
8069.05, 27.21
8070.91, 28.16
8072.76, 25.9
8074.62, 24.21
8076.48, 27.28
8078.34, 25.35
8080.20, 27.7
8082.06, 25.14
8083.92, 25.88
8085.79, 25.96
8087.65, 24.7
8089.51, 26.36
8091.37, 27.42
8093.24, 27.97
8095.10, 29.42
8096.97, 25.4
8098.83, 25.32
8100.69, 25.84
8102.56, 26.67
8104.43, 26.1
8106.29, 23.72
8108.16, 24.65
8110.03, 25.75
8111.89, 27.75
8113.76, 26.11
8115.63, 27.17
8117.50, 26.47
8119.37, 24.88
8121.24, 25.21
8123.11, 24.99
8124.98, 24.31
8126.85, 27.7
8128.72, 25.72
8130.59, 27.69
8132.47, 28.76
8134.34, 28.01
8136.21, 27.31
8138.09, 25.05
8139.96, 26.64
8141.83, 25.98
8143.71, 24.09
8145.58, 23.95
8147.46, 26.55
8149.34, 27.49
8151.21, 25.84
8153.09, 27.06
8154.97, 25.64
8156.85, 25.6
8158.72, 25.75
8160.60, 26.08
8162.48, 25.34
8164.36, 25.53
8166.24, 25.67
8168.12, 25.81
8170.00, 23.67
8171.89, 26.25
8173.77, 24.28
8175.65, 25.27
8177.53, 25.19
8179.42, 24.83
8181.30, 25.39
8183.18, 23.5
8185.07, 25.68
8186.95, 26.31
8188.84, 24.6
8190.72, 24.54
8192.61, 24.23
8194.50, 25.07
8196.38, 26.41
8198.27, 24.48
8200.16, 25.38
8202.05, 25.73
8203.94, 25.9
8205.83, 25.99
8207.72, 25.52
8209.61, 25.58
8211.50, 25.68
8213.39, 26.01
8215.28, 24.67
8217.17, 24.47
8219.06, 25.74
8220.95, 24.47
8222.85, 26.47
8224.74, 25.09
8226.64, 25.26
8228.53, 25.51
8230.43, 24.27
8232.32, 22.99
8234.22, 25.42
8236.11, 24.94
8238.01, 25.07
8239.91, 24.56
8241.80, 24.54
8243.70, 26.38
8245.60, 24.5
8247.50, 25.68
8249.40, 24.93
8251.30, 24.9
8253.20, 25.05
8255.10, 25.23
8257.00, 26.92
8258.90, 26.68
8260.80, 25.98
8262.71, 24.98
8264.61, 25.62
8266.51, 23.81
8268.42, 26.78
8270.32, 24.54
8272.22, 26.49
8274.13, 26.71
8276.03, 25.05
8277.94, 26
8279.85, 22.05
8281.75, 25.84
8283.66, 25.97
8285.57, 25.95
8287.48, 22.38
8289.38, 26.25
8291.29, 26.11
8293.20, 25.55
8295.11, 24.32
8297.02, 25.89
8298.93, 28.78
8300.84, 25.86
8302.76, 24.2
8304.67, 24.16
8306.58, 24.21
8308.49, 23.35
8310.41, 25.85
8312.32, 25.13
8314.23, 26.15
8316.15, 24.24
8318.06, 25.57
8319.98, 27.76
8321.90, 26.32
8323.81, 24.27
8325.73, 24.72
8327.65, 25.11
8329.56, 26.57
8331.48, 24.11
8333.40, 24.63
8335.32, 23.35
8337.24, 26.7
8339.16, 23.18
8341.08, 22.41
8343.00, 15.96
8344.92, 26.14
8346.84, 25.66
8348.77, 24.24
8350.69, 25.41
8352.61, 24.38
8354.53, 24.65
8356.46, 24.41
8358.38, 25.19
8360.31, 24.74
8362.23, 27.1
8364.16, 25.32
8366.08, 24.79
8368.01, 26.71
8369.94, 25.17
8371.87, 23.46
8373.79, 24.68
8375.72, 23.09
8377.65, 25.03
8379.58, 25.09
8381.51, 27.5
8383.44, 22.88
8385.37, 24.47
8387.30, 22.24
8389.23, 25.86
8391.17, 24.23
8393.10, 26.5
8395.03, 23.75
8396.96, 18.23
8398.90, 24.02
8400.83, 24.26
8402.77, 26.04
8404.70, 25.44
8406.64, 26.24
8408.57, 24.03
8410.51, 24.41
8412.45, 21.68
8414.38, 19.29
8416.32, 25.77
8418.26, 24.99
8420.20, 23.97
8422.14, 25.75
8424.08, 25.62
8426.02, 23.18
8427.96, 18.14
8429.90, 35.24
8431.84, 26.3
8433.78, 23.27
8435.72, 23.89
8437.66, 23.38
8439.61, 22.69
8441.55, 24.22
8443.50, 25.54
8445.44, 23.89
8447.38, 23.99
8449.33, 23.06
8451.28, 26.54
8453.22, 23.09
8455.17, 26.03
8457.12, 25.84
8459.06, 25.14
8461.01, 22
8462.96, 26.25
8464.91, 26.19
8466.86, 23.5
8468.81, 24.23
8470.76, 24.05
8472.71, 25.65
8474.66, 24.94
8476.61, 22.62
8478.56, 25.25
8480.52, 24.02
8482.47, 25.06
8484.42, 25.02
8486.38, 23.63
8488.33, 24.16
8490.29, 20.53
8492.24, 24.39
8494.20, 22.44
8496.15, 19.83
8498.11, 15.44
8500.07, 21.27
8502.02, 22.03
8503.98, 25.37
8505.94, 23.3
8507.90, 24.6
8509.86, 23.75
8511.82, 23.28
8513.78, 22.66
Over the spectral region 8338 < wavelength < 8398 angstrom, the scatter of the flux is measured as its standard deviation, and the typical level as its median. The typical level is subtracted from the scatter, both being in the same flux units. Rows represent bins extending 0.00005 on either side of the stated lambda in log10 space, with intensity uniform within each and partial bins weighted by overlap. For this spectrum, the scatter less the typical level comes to -22.4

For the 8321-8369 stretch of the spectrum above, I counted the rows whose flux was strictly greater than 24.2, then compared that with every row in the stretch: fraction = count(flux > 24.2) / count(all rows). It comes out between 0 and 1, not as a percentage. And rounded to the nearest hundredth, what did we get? 0.80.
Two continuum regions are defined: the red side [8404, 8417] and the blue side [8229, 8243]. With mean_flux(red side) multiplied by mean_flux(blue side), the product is 585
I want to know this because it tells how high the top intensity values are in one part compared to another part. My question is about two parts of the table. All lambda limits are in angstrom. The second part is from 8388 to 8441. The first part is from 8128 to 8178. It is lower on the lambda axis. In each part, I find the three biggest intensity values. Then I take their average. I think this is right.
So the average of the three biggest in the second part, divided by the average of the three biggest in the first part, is 1.04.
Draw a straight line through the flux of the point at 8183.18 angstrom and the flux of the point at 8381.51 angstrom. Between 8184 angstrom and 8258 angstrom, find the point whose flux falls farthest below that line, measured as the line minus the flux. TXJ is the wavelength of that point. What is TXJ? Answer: 8232.32 angstrom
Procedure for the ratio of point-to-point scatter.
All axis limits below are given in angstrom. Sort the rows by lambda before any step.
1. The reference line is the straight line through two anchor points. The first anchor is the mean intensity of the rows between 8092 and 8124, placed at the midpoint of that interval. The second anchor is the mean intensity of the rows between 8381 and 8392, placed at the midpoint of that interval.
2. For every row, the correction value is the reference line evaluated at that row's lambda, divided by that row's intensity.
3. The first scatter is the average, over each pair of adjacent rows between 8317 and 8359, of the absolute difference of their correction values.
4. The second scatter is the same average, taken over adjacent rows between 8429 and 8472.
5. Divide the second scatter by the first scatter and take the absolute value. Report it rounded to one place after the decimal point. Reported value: 0.8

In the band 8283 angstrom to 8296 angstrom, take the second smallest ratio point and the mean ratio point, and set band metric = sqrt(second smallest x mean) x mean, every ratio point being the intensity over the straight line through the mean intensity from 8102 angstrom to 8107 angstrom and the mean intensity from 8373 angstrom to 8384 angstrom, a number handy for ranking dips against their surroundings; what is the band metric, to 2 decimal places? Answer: 1.00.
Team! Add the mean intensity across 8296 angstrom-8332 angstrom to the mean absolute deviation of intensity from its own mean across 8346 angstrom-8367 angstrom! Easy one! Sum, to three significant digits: 26.0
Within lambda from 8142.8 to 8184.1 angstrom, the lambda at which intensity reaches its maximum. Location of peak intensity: 8149.34 angstrom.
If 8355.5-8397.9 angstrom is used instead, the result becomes 8381.51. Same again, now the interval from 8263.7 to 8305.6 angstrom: 8298.93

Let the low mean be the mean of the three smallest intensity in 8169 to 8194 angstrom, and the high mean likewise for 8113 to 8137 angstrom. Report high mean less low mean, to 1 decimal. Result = 0.9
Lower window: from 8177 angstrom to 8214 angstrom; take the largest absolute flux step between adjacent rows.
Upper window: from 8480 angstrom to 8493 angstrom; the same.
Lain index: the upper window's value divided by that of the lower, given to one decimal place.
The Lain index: 1.8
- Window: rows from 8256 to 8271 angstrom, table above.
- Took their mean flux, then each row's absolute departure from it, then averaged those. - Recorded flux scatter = 0.93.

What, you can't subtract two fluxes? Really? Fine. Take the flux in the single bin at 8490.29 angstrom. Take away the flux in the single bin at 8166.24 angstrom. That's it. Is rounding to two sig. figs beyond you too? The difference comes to -5.1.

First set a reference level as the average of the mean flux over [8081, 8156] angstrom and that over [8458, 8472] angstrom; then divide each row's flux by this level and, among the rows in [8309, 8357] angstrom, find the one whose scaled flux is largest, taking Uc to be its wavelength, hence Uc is 8319.98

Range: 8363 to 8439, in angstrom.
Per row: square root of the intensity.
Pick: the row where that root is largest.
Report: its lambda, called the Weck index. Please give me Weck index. 8429.90 angstrom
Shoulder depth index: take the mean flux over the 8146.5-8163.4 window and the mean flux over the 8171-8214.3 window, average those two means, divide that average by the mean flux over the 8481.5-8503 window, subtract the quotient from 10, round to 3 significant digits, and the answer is 8.84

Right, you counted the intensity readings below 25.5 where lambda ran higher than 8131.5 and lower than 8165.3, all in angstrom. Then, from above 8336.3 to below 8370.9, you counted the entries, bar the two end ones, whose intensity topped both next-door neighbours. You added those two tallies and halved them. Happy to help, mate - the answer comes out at 5.0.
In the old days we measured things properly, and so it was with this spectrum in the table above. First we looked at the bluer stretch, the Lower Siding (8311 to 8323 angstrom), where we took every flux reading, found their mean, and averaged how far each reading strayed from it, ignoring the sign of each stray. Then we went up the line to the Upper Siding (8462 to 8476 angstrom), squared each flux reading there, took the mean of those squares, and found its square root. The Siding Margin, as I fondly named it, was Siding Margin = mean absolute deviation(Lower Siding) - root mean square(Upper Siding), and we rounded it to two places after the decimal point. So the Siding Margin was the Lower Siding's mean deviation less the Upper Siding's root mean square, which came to -24.11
